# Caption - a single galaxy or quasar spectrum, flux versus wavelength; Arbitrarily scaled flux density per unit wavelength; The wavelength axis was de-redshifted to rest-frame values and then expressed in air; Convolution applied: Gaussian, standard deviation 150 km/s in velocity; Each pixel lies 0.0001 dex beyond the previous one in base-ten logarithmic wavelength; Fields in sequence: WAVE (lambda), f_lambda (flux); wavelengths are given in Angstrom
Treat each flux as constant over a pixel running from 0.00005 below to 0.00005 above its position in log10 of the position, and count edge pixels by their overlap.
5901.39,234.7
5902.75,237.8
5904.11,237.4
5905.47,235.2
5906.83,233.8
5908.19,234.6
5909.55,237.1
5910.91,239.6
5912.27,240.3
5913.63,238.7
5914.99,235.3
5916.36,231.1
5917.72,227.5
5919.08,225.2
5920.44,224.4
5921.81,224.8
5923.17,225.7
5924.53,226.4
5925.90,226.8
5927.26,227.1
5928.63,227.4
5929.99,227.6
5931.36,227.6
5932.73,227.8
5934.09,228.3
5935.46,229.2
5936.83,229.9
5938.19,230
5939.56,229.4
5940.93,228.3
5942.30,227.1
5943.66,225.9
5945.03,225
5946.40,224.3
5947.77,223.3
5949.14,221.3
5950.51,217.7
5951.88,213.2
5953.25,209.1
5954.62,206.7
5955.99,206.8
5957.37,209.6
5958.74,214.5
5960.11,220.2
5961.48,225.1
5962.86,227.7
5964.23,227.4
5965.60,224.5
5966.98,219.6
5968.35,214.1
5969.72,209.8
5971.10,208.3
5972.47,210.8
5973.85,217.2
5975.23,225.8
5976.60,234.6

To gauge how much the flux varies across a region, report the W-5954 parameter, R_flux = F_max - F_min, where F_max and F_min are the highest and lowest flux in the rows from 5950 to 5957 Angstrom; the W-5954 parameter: 11.0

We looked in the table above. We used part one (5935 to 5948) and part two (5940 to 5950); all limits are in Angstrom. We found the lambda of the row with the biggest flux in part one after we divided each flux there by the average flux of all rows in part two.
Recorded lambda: 5938.19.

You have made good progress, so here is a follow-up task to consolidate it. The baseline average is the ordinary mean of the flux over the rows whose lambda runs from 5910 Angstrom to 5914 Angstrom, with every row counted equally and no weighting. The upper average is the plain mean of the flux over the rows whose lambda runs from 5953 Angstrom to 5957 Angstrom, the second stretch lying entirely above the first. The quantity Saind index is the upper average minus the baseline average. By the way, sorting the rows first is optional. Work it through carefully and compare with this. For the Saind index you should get -32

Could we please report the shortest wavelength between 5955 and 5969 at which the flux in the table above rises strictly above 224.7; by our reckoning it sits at 5961.48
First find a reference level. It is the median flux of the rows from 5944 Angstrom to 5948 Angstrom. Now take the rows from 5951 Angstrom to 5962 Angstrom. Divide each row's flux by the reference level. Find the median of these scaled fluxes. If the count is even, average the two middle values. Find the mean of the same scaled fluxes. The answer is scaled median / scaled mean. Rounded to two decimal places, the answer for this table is 0.99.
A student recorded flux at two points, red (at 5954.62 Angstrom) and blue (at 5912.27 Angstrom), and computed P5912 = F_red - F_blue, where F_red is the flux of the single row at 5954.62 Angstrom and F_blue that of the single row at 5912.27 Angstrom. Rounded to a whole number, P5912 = -34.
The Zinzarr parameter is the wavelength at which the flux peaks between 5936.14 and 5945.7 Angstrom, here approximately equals 5938.19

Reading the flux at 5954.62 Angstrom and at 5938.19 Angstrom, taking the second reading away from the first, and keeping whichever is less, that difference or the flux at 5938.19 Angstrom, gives -23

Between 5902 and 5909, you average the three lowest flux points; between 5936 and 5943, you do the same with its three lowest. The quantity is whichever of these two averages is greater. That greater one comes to 235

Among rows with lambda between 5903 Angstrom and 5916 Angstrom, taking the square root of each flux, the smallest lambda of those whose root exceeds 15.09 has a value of 5904.11 Angstrom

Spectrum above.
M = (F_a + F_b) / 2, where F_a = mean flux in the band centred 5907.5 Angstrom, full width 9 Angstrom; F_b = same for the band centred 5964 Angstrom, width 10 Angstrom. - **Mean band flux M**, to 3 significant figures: 229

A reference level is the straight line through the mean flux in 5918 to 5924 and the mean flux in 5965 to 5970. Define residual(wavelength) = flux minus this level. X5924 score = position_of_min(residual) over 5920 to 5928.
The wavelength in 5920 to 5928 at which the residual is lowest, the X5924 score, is 5920.44 Angstrom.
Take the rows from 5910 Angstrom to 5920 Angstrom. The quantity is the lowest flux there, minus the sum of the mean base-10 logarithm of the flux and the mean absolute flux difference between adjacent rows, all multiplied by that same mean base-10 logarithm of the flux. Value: 522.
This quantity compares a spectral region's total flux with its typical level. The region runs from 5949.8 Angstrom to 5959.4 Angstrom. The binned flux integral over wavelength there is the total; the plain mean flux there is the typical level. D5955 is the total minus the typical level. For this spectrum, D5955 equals 1815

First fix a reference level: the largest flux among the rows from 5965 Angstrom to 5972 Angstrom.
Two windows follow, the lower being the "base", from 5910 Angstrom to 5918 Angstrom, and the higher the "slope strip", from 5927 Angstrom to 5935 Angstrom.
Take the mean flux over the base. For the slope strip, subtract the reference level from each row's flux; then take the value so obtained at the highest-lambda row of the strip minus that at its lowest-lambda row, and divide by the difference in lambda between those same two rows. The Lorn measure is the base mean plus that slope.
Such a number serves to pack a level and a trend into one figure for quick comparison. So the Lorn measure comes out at 236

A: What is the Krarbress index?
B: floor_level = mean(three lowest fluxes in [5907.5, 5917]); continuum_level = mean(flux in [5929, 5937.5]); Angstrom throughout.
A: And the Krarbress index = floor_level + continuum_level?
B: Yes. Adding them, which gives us 462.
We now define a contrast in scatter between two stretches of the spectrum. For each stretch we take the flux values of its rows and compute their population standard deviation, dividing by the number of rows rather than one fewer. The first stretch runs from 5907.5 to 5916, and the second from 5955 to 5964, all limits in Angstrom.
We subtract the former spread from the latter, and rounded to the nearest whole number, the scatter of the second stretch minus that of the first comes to 6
